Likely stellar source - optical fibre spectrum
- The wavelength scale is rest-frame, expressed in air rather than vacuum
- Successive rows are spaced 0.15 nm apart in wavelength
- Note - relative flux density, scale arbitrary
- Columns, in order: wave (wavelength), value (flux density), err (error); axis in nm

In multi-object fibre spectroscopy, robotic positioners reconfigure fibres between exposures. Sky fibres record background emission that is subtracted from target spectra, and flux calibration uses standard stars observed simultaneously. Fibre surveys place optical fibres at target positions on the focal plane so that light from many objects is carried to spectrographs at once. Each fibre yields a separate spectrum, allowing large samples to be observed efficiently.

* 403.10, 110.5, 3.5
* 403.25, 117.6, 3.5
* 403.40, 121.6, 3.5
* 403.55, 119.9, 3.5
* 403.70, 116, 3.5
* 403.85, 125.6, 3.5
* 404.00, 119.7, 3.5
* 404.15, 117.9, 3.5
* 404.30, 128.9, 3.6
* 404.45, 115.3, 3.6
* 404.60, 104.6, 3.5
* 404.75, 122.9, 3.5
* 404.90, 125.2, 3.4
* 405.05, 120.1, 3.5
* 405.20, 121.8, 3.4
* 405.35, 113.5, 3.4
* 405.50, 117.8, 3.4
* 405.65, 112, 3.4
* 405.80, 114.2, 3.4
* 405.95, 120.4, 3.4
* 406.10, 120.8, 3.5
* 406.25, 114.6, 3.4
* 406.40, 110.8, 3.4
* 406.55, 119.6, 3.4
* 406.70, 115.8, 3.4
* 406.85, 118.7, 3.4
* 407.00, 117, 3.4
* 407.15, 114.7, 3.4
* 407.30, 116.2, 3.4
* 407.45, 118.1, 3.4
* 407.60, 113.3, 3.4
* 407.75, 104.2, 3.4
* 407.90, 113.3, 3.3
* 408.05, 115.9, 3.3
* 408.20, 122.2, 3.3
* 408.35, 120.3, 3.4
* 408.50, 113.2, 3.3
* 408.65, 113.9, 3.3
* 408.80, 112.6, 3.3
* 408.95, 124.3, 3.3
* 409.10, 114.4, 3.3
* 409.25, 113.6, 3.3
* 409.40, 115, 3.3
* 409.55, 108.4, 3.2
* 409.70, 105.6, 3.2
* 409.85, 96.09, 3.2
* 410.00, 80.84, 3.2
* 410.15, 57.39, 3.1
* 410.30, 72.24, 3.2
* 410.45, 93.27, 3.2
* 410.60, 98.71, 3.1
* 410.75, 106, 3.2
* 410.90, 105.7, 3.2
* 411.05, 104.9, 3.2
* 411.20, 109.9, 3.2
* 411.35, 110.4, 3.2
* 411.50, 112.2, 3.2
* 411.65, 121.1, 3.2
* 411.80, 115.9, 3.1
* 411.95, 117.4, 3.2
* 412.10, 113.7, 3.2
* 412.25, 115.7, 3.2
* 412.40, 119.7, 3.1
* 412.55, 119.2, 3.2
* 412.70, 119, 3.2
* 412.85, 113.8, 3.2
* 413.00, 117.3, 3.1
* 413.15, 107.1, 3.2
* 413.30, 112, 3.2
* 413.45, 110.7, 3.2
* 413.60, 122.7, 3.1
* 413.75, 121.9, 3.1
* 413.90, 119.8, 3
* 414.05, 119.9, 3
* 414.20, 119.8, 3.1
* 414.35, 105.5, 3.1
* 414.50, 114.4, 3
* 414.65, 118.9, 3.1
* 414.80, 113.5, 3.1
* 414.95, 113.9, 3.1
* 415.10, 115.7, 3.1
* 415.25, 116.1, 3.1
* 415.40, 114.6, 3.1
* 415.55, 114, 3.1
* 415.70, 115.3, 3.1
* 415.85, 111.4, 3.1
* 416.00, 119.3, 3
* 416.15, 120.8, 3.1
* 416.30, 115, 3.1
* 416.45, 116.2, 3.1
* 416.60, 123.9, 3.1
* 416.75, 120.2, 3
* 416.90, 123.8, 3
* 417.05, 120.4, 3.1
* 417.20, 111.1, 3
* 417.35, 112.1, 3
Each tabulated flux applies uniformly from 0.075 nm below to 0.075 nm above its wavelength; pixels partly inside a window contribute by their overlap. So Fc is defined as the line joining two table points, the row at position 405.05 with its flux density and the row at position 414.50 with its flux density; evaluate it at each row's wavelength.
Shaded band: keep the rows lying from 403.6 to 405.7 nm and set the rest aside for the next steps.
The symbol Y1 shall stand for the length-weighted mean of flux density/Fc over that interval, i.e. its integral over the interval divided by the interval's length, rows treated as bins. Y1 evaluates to 0.99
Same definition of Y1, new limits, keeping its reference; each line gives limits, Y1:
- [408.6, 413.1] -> 0.92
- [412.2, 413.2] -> 1.01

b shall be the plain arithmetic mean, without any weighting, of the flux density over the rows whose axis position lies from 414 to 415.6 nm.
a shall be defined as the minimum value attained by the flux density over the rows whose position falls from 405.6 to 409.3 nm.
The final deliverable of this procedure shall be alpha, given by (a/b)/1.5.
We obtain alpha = 0.60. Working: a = 104.2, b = 115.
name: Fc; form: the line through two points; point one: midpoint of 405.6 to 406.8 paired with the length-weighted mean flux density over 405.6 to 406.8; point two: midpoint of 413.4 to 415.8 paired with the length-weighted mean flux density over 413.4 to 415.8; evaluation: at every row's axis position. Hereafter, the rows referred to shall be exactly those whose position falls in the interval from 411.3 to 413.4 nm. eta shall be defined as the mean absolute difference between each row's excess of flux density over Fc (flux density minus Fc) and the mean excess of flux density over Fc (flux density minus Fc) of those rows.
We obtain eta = 3.2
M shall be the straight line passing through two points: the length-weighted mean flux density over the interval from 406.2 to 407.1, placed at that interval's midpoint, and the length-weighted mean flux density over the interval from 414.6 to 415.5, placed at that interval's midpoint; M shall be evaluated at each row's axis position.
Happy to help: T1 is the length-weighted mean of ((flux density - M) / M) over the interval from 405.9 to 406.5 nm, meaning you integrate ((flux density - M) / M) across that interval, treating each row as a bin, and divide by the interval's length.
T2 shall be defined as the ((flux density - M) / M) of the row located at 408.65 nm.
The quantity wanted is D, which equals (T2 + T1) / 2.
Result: -0.01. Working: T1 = 0.004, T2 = -0.02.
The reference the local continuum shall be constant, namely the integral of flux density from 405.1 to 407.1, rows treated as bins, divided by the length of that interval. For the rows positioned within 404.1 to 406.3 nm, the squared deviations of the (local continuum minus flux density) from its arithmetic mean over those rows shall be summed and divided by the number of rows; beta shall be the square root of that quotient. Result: 5.8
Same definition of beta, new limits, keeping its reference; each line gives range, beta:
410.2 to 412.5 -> 12.1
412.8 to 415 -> 5.0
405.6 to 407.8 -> 4.2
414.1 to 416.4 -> 3.6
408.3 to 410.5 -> 18.5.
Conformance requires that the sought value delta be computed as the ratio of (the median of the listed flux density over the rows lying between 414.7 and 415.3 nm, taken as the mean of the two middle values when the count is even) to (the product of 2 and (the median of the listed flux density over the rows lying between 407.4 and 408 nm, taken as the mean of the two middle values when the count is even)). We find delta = 0.507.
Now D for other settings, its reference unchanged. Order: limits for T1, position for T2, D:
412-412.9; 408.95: 0.04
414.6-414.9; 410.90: -0.04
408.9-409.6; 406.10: 0.02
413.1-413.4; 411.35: -0.05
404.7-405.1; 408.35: 0.05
